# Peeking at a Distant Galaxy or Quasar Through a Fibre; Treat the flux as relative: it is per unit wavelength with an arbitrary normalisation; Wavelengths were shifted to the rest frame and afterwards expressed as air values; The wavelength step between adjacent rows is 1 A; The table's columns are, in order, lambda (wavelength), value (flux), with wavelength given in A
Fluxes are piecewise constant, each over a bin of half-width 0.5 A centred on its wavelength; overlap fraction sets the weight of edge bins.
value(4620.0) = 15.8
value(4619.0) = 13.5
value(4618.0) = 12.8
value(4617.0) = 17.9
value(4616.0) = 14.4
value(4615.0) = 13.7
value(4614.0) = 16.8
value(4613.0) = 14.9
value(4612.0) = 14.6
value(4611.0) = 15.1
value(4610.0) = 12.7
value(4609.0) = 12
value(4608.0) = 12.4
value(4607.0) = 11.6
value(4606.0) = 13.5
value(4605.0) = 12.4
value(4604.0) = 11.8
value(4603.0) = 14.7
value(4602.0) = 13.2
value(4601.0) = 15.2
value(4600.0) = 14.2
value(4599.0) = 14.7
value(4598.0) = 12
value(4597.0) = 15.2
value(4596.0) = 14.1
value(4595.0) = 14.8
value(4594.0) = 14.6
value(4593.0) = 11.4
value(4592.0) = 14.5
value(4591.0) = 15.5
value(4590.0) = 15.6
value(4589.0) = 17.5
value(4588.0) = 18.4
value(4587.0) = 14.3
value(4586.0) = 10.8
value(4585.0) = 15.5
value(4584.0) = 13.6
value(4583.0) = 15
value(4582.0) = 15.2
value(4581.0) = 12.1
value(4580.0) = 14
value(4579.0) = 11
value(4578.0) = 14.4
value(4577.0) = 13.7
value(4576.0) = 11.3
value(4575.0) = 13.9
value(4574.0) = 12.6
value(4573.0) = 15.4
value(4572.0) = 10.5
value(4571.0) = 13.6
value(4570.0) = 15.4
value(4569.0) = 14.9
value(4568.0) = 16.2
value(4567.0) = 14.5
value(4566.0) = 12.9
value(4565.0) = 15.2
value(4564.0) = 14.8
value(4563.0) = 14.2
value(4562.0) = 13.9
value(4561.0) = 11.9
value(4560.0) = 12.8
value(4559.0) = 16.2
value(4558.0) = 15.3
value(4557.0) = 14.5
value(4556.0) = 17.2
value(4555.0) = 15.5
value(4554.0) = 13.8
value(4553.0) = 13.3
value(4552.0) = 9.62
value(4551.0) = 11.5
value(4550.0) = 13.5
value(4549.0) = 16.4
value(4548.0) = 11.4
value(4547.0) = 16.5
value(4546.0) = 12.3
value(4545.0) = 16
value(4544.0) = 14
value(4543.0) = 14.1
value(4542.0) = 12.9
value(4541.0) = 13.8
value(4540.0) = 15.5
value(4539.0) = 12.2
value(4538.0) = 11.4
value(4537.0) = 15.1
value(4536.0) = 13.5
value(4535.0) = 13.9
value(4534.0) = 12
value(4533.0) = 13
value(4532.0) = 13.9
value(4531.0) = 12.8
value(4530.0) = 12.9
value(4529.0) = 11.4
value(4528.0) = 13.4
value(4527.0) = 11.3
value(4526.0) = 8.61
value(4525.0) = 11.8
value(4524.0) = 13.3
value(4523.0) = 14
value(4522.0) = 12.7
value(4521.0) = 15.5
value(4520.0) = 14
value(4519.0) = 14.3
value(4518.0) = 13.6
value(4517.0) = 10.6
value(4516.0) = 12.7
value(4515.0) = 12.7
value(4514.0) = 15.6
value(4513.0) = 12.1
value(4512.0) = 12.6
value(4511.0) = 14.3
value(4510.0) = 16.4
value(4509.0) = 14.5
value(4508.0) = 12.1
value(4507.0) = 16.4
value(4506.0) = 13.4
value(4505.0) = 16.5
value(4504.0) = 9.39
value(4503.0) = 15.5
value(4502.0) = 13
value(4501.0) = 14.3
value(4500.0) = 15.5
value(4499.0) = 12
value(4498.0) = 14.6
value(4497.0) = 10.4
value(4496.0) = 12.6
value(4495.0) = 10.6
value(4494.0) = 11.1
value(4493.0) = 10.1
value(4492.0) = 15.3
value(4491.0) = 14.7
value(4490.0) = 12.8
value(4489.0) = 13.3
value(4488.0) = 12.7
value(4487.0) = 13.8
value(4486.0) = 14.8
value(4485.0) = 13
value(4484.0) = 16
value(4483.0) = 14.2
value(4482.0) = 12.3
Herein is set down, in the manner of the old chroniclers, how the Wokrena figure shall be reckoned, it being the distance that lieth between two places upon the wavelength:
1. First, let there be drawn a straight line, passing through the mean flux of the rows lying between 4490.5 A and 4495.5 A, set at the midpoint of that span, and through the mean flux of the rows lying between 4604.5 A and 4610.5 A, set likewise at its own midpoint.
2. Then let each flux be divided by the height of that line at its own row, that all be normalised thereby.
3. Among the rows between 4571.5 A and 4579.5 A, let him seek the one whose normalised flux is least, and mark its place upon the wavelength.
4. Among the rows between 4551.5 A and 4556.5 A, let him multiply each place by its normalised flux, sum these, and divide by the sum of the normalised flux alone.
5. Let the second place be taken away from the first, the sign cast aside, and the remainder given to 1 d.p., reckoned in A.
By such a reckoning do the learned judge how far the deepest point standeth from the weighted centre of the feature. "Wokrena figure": 17.8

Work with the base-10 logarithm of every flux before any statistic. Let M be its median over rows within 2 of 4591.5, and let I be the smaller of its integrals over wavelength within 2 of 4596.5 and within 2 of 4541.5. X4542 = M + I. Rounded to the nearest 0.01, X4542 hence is 5.76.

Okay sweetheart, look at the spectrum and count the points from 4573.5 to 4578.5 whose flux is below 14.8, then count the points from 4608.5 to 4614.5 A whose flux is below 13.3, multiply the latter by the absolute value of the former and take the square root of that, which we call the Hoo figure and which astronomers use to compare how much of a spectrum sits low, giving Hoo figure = 3.2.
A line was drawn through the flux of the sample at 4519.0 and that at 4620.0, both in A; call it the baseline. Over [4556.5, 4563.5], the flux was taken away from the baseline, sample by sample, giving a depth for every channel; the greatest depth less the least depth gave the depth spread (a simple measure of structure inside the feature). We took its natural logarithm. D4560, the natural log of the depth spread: 1.5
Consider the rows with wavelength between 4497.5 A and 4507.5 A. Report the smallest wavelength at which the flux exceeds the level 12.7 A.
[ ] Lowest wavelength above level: 4498.0 A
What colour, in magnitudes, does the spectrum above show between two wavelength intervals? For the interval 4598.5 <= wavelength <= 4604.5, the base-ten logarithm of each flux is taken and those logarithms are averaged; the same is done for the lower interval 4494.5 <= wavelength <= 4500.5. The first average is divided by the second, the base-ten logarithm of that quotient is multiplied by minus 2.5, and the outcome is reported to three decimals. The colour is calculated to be -0.046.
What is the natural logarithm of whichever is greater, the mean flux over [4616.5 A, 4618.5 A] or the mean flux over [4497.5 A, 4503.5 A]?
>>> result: 2.73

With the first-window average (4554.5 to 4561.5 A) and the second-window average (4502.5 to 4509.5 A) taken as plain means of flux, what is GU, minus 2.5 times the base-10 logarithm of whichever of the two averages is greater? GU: -2.92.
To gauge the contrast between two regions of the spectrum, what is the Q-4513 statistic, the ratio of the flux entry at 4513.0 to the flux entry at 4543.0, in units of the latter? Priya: 0.86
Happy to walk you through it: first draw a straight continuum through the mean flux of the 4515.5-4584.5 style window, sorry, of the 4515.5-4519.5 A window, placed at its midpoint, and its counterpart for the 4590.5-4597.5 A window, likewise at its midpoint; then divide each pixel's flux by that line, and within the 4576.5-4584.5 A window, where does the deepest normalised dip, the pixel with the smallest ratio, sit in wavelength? 4579.0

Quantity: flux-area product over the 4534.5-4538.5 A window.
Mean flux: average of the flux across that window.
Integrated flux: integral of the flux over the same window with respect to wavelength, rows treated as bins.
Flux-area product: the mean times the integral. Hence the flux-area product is 726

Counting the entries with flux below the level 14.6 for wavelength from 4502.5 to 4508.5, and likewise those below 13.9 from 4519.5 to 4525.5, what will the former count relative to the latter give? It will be 1.0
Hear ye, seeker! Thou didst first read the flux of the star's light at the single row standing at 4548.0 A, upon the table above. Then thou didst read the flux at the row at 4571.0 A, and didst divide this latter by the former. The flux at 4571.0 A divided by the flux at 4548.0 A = 1.19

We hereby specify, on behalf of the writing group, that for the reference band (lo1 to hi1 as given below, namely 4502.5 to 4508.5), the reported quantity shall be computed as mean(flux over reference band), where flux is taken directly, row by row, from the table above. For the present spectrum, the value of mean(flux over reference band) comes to 13.9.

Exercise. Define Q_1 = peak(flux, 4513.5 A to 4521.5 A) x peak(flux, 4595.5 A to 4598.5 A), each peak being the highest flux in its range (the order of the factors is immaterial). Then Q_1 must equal 237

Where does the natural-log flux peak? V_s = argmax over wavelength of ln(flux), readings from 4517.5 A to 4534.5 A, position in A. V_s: 4521.0 A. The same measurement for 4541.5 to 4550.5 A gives 4547.0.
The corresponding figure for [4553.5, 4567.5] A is 4556.0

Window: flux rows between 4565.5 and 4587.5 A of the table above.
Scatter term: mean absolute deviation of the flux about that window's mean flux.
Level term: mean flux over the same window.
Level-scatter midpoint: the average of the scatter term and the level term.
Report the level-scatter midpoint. 7.5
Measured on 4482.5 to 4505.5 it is 7.5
